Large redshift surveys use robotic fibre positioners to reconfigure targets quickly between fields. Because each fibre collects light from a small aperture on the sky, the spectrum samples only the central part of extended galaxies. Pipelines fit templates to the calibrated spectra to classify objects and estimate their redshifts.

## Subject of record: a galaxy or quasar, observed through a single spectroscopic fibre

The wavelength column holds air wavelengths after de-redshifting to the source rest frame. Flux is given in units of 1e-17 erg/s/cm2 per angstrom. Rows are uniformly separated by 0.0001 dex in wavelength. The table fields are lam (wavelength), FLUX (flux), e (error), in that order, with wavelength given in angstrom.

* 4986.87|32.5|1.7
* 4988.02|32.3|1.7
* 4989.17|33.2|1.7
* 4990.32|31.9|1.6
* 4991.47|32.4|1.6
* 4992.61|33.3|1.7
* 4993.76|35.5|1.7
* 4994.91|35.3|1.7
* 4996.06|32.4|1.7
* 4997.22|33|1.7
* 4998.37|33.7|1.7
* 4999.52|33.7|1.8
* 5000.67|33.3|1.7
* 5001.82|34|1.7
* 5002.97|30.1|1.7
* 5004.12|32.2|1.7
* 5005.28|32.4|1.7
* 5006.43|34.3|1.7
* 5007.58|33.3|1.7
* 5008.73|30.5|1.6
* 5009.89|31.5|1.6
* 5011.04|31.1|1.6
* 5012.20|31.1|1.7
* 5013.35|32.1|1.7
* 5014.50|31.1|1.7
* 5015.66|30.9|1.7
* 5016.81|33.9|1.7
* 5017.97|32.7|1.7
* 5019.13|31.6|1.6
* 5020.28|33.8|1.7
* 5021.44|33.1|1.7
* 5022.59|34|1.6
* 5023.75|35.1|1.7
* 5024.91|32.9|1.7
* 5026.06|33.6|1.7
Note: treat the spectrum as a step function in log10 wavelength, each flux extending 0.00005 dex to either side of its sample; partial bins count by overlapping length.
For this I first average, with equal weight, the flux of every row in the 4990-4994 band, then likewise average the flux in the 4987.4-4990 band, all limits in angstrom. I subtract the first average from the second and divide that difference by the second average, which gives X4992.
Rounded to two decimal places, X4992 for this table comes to -0.02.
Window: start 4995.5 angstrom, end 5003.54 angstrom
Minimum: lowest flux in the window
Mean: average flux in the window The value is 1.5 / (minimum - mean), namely -0.54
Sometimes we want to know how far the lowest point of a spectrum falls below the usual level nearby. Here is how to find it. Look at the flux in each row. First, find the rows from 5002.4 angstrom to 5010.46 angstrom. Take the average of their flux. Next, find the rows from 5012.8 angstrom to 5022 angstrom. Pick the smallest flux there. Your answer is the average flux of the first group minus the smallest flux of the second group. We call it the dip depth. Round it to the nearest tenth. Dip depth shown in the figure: 1.1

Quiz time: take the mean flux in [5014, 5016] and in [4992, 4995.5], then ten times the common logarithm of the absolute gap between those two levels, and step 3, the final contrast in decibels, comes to 6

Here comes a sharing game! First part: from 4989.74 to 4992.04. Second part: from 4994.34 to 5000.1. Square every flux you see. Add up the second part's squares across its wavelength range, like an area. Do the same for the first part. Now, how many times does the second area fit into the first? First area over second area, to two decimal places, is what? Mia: 0.37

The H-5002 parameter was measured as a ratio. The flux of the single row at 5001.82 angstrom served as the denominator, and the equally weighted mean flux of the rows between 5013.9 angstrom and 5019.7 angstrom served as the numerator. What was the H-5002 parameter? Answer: 0.94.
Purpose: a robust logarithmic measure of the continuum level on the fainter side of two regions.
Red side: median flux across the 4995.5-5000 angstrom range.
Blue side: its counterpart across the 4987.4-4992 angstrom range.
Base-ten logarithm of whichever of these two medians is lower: 1.510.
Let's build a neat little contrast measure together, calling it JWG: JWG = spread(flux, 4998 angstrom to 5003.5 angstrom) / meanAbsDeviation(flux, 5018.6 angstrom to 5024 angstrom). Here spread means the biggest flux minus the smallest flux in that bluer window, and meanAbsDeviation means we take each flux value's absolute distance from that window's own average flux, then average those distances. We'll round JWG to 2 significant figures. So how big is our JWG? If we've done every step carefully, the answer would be 4.2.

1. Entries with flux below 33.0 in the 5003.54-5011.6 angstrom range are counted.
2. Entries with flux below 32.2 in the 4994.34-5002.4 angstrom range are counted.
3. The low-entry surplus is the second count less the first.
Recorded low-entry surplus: -5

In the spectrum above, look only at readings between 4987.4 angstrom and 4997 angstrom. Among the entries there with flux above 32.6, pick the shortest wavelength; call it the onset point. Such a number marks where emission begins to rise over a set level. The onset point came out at 4989.17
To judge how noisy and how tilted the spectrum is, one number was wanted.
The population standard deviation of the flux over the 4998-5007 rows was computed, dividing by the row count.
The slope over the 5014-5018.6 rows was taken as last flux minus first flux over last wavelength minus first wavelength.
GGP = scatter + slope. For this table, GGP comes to 1.74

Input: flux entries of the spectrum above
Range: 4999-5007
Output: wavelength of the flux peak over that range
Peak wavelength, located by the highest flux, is 5006.43 angstrom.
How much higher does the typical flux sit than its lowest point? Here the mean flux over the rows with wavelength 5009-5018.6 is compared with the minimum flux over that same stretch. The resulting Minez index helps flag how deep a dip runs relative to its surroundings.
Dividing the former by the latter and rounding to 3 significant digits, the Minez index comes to 1.03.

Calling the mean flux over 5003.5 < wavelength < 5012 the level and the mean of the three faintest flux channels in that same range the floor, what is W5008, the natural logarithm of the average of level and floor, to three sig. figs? 3.45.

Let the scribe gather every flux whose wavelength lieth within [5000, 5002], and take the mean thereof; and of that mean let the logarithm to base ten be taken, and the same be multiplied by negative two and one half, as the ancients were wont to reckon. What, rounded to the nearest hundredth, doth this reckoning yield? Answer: -3.82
